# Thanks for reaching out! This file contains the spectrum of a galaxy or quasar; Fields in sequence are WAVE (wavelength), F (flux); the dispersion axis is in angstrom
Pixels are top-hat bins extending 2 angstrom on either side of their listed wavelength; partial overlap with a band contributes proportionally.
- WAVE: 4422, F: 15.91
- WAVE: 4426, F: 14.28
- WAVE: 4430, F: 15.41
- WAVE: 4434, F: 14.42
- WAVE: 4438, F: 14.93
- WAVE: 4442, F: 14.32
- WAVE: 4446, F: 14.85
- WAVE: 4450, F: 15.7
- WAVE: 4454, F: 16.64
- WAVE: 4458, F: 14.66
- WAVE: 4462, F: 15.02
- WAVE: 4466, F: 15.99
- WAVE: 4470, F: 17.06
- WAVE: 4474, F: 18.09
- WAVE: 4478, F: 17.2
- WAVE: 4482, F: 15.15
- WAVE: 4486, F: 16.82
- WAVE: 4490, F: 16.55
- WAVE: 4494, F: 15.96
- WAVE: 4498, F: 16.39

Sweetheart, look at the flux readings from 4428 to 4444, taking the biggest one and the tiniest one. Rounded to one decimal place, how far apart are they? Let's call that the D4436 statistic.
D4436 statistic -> 1.1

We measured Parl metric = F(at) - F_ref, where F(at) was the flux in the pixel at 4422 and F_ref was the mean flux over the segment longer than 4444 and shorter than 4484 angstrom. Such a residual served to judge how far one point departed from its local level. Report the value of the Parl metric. -0.1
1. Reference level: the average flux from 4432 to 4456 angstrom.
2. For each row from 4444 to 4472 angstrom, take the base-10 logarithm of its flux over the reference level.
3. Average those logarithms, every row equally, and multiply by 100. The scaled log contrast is 1.5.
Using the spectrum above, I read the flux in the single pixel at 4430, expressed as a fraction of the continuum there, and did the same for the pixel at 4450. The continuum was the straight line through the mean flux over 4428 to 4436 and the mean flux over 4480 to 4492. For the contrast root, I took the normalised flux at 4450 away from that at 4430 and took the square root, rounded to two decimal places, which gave 0.11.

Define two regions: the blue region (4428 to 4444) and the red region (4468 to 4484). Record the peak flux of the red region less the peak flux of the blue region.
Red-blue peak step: 2.68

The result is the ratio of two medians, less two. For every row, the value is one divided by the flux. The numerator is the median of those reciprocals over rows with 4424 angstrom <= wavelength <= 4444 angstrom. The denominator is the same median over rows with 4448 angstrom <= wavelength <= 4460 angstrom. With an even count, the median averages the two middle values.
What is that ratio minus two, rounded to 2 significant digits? -0.91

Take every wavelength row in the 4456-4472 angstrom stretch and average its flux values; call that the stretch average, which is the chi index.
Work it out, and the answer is 15.7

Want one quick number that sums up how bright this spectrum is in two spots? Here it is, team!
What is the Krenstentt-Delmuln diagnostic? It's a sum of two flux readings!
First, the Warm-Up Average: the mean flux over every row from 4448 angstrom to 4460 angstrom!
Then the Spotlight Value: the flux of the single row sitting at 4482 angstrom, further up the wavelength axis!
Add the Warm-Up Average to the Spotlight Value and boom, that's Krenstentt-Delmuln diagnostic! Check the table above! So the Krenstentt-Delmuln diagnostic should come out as 30.8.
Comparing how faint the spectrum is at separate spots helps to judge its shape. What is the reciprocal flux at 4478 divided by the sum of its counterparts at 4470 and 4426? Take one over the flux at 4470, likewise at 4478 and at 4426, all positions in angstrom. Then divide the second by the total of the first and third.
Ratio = 0.452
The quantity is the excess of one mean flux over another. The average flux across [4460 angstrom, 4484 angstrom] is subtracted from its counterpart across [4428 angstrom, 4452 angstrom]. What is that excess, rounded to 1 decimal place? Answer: -1.5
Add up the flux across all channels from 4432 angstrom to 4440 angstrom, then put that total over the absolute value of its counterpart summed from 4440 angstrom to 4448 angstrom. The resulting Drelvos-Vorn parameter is 1.01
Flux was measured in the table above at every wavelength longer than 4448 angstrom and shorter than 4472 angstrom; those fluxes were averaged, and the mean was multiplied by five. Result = 79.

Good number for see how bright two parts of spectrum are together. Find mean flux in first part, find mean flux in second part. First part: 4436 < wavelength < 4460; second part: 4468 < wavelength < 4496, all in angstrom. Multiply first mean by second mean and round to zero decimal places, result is 253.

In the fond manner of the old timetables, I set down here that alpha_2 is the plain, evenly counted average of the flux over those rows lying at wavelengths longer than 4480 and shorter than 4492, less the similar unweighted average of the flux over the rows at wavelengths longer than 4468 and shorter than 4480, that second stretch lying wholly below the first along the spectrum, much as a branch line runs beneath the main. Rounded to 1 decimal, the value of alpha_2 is -1.3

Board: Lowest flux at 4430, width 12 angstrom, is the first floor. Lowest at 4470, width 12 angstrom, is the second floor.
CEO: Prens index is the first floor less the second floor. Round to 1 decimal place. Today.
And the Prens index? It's -1.7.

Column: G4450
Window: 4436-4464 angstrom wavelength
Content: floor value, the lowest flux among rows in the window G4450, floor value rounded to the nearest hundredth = 14.32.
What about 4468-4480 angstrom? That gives 17.06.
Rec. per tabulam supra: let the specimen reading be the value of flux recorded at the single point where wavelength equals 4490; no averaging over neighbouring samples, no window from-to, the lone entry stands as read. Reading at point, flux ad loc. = 16.55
